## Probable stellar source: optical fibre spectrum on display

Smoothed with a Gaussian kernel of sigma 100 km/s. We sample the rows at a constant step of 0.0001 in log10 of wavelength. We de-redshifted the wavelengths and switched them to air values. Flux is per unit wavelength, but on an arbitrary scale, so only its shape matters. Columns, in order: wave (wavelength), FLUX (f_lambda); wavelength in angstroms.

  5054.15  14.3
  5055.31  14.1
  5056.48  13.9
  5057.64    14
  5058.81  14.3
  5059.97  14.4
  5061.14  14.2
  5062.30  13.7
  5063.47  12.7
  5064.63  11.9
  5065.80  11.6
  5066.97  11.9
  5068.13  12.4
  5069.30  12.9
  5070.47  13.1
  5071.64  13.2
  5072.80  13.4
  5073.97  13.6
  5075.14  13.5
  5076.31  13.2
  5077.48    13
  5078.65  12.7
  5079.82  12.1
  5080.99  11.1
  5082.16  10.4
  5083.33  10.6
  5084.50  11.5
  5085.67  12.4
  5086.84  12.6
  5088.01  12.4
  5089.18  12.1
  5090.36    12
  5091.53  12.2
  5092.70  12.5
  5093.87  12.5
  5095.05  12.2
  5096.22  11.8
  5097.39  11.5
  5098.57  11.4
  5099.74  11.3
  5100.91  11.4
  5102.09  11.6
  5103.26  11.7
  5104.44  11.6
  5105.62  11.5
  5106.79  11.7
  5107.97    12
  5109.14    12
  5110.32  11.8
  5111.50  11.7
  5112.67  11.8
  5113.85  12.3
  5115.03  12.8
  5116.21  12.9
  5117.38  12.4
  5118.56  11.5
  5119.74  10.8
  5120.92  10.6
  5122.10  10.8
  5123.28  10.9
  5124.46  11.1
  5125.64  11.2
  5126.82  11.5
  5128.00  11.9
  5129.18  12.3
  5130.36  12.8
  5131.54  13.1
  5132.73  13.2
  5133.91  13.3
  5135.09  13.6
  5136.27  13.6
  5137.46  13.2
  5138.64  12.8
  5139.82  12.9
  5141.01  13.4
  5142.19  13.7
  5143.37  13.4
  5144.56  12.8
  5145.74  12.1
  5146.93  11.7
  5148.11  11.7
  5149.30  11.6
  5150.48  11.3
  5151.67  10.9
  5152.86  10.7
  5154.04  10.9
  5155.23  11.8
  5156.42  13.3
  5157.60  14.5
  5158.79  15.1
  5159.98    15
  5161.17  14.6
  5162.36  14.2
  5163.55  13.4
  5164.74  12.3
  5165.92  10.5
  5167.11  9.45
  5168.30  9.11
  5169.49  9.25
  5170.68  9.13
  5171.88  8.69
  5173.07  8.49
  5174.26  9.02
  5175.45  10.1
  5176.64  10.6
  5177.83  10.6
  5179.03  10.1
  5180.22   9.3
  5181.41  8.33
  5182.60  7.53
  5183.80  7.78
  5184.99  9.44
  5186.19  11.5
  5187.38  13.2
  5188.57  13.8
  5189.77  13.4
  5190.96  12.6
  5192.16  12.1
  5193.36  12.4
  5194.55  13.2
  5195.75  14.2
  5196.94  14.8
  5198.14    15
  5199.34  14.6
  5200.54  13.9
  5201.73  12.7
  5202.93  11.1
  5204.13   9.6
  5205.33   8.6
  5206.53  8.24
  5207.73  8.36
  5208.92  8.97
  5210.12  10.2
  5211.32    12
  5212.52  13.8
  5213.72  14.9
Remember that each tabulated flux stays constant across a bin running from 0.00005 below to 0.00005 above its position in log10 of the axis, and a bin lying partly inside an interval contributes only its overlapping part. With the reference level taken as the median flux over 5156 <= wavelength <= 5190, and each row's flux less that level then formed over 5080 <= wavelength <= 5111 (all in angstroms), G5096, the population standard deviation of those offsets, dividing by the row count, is 0.54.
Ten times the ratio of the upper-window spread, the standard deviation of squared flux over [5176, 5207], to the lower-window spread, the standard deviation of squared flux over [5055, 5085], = 19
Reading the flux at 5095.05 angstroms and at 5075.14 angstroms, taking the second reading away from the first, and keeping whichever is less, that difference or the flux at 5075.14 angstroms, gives -1.3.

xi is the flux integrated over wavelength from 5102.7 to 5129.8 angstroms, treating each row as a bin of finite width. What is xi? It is 317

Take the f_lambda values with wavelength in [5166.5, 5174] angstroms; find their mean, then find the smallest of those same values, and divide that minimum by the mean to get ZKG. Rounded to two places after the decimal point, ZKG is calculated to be 0.94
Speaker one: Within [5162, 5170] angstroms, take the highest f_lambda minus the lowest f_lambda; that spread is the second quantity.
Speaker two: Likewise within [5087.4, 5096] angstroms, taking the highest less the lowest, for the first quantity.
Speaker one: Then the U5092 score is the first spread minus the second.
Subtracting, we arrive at -4.6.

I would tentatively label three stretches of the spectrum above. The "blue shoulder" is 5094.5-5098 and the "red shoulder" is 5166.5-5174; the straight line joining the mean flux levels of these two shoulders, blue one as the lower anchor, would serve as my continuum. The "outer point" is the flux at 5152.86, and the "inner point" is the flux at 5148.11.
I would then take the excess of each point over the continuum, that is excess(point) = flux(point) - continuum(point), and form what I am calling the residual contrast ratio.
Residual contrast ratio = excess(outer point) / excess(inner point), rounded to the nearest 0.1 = 0.6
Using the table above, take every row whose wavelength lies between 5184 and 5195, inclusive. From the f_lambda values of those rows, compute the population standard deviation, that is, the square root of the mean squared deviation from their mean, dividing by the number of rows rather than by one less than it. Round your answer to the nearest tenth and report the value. 1.2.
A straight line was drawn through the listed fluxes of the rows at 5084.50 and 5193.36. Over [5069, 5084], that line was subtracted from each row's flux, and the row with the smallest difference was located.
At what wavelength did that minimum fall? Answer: 5082.16 angstroms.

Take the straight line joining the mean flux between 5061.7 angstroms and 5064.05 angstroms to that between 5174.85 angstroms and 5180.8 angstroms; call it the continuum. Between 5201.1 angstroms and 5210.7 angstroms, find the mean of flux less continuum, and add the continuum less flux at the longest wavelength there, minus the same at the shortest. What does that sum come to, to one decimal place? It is 2.6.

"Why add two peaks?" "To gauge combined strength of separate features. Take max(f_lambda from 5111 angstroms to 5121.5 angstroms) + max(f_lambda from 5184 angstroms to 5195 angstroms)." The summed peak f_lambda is 26.7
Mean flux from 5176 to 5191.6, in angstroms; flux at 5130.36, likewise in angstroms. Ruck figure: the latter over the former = 1.20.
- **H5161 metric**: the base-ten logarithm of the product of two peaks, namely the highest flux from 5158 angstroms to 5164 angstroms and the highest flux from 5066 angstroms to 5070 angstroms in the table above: 2.29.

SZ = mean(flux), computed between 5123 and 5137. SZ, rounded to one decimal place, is 12.4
